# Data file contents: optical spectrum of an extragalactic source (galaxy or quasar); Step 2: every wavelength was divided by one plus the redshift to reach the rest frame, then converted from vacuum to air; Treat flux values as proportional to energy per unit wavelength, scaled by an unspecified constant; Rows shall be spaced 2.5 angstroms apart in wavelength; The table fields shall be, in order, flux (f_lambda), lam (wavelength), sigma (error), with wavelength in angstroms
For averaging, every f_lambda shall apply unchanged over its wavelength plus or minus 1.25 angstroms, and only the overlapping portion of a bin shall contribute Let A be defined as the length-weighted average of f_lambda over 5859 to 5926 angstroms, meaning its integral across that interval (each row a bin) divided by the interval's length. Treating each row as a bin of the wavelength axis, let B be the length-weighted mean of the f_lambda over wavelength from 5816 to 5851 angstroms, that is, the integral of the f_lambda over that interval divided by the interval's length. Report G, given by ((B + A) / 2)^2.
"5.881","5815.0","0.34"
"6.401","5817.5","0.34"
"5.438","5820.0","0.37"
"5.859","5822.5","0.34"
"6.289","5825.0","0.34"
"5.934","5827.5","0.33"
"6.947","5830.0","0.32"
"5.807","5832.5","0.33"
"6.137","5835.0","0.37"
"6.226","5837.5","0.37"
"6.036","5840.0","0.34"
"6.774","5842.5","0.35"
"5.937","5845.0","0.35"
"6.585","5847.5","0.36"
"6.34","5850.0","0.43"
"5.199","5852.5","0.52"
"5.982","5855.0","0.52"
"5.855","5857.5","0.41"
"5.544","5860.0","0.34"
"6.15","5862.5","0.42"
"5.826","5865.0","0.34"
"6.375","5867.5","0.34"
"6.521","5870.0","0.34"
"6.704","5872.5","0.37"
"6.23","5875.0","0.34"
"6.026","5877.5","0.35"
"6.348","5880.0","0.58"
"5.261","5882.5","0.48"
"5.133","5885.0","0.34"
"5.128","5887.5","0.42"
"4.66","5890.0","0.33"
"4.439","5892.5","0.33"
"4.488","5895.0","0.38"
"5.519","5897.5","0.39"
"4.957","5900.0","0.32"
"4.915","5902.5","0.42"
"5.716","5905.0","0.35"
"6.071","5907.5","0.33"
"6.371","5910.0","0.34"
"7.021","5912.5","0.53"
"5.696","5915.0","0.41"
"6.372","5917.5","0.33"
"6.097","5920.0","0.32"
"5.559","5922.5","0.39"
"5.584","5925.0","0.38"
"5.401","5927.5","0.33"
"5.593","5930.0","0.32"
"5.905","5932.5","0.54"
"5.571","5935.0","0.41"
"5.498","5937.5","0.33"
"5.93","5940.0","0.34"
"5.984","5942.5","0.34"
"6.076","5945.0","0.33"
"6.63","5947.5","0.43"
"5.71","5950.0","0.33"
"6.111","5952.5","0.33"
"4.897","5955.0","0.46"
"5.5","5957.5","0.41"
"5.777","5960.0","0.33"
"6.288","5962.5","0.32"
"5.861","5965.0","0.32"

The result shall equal 35.5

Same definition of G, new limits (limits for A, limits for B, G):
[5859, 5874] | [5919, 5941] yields 35.2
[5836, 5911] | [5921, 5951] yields 33.4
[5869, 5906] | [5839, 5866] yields 33.0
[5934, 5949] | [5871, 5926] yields 33.7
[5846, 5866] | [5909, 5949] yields 35.3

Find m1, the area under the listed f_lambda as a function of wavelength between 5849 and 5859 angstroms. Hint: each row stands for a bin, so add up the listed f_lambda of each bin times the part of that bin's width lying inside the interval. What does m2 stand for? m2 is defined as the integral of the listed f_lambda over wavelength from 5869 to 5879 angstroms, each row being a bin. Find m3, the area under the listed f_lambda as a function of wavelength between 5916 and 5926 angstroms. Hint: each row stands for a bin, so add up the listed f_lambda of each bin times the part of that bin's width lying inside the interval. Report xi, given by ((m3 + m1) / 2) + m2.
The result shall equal 122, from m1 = 58.2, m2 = 63.7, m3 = 59.1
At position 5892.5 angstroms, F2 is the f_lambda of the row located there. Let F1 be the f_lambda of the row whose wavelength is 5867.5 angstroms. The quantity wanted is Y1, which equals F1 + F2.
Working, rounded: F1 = 6.375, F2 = 4.439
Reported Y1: 10.8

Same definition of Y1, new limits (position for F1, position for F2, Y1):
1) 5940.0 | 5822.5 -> 11.8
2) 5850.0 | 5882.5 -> 11.6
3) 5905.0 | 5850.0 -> 12.1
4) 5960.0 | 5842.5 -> 12.6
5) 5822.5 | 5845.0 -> 11.8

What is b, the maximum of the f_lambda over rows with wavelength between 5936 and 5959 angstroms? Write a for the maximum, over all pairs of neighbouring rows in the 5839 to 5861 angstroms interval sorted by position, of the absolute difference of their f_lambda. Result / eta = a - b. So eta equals -5.49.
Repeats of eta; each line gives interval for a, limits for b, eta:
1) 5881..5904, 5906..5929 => -5.99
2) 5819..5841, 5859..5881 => -5.56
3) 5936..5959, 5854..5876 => -5.49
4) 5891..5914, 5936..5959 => -5.60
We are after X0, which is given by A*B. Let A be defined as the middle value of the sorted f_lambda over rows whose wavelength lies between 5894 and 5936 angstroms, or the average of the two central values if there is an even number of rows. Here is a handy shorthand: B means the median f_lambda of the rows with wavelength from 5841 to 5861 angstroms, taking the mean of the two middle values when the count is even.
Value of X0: 33.3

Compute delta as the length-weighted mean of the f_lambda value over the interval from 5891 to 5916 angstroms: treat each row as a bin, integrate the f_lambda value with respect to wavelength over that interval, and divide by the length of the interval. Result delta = 5.51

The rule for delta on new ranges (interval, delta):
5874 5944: 5.62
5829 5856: 6.17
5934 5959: 5.79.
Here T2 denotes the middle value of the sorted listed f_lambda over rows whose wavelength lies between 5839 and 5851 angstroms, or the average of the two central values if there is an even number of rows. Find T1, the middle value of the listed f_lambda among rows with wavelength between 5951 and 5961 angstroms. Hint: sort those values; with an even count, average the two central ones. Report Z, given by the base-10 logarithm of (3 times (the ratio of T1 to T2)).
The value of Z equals 0.426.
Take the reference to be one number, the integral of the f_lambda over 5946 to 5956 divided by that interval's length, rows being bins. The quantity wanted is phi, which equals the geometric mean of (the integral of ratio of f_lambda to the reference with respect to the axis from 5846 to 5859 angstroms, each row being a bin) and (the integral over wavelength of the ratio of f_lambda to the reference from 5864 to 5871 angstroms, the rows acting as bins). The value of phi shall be 9.9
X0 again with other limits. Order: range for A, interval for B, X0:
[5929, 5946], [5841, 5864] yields 35.3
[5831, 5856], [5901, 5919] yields 37.0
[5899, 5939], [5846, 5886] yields 34.4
